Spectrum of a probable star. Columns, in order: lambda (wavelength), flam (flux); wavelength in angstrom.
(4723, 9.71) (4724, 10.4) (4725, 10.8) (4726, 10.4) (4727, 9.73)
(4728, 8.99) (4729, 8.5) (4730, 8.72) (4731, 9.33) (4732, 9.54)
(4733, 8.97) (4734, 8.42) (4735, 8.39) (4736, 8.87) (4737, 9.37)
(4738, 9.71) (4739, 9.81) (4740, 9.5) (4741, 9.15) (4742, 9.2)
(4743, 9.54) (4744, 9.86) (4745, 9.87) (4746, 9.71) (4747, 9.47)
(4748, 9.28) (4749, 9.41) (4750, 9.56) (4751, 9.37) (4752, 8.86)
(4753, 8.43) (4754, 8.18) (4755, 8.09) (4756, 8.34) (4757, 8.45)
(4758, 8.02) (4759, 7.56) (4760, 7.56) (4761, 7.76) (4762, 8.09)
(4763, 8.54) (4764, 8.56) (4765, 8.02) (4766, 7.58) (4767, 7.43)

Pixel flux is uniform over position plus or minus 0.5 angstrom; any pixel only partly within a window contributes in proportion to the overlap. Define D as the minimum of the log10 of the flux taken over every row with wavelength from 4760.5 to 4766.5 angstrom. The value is 0.880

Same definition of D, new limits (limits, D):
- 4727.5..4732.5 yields 0.929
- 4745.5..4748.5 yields 0.968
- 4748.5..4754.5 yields 0.913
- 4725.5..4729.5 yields 0.929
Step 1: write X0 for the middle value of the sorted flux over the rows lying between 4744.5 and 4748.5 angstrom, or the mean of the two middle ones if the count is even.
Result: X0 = 9.6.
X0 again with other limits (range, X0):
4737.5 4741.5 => 9.6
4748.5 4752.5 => 9.4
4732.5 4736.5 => 8.6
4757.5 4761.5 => 7.7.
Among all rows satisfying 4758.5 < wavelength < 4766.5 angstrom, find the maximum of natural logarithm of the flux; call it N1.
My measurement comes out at 2.15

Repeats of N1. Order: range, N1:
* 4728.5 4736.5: 2.26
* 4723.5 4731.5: 2.38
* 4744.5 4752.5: 2.29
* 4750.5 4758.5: 2.24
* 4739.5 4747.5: 2.29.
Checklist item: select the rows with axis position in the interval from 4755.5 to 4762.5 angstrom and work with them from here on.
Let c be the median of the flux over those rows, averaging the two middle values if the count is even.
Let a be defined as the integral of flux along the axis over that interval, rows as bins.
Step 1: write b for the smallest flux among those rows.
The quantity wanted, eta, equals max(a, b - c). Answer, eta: 55.8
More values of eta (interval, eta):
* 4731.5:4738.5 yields 63.3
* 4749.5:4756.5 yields 60.8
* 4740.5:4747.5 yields 66.8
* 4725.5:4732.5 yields 65.2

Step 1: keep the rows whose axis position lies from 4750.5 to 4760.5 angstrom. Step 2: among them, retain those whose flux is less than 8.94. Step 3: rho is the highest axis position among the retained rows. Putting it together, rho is 4760 angstrom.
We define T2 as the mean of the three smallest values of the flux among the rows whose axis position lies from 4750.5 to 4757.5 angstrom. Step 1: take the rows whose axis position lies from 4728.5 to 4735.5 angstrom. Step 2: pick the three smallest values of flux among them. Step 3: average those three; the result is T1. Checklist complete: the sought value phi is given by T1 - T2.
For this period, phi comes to 0.2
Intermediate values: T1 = 8.44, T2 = 8.2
